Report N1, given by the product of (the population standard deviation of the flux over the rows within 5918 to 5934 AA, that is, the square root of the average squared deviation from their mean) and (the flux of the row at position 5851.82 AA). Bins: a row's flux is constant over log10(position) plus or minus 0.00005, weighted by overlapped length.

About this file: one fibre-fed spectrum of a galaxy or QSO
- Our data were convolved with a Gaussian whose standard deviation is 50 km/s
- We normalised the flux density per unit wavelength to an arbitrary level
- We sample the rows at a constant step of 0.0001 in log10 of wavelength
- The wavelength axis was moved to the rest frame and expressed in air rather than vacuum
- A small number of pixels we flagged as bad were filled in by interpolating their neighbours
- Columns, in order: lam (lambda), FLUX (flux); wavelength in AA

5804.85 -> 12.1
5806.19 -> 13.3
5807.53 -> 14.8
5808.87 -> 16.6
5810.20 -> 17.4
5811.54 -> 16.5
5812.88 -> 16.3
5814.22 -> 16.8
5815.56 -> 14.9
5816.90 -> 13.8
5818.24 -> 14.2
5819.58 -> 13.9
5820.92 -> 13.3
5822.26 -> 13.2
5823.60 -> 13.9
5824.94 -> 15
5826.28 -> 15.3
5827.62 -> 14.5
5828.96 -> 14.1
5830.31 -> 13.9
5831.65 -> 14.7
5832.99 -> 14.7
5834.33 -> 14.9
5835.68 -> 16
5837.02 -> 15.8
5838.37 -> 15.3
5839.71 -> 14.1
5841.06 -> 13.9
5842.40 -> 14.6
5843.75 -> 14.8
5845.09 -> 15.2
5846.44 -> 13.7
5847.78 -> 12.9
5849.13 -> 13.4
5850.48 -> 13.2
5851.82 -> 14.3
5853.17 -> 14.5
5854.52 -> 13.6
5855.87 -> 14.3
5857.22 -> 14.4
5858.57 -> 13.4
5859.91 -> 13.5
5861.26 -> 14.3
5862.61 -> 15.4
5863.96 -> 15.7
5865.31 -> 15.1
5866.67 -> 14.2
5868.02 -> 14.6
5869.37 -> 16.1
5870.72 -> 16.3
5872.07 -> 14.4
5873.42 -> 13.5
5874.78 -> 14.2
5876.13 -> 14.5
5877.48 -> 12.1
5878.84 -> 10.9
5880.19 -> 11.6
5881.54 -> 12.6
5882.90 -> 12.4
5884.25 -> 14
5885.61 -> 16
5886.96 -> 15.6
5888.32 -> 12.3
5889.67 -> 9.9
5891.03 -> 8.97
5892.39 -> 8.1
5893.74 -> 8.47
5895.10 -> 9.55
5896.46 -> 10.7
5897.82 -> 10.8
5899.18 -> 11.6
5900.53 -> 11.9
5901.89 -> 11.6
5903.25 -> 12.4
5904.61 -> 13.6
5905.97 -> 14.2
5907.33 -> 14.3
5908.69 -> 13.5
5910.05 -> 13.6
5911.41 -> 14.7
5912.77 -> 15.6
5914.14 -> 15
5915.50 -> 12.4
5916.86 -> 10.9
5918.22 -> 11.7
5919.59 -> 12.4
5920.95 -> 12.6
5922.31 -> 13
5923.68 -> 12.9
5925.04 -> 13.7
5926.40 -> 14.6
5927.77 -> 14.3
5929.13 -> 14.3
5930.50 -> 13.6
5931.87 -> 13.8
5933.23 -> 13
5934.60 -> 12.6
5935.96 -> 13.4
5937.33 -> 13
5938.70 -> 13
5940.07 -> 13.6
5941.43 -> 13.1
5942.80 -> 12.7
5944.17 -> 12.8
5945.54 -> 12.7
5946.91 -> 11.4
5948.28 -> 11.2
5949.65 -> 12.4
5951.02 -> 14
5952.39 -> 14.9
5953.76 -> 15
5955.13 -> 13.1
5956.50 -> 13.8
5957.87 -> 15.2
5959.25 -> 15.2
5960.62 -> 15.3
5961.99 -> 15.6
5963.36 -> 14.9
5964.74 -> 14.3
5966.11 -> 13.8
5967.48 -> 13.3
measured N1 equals 12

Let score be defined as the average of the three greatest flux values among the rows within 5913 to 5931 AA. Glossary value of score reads 14.6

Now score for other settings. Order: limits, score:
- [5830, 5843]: 15.7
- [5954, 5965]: 15.4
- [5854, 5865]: 15.2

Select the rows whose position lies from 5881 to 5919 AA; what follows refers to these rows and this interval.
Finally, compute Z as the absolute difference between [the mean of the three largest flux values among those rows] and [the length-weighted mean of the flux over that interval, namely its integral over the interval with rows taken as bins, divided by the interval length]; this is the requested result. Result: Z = 3.4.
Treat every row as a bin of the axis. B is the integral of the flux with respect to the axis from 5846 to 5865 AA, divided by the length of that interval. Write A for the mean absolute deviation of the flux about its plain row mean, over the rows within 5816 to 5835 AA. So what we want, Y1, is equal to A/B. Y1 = 0.04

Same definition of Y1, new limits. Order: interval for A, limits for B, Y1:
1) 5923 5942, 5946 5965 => 0.04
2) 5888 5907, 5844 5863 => 0.11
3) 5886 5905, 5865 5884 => 0.12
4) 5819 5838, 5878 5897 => 0.06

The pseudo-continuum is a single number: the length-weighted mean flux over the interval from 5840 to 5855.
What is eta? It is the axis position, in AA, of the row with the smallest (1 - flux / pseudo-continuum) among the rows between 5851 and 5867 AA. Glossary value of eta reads 5863.96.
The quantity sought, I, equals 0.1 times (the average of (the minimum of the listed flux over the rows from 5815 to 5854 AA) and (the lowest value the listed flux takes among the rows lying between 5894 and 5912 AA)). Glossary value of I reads 1.12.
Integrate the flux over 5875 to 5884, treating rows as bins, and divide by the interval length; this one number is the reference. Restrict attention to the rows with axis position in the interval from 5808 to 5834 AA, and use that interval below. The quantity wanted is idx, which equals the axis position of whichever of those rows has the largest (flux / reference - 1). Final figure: 5810.20 AA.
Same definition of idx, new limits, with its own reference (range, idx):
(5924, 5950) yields 5926.40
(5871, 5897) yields 5885.61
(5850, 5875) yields 5870.72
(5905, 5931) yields 5912.77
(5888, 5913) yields 5912.77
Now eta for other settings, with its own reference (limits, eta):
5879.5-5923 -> 5885.61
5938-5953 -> 5952.39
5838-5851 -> 5838.37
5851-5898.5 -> 5870.72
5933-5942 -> 5940.07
